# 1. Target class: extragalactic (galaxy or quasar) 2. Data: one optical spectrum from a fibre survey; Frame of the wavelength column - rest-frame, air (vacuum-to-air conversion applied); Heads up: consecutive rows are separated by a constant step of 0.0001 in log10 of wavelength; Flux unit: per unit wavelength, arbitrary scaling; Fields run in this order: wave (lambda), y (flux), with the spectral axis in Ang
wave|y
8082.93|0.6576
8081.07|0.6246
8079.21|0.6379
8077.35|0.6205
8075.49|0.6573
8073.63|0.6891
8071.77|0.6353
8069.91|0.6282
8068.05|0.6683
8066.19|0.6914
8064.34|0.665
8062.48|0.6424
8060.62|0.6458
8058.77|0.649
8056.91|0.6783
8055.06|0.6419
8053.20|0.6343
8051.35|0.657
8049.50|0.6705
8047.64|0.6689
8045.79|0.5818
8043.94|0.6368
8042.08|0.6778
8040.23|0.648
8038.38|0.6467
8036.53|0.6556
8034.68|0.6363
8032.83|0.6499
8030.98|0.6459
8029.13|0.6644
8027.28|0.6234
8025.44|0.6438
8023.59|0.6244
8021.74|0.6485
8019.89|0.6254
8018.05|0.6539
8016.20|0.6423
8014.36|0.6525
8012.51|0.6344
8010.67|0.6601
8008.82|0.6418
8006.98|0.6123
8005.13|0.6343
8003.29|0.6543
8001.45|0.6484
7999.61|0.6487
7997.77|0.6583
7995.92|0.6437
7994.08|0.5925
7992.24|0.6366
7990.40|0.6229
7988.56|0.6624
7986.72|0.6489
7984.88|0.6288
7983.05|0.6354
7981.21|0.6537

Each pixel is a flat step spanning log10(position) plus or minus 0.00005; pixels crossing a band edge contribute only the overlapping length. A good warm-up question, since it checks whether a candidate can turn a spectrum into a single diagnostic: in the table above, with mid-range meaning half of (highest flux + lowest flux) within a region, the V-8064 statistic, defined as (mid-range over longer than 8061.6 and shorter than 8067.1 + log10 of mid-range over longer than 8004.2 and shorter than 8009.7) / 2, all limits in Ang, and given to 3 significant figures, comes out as 0.232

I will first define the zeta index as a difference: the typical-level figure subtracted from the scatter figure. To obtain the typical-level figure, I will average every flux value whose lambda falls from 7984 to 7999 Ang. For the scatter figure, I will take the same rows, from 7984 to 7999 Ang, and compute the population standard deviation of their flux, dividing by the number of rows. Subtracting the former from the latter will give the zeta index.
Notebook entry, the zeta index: -0.616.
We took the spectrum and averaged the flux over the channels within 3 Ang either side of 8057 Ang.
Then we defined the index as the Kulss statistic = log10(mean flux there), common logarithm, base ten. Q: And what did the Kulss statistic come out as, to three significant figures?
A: -0.183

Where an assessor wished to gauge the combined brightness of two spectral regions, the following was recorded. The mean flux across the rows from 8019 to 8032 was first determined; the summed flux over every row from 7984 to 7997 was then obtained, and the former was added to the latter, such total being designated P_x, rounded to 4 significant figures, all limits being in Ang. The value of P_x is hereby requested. 5.075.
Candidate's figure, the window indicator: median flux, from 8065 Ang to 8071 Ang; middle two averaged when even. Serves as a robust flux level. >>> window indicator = 0.668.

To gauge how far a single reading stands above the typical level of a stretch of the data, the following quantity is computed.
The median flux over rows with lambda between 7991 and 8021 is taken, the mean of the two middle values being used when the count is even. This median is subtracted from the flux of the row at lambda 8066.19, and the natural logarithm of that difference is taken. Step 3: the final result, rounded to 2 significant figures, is -3.0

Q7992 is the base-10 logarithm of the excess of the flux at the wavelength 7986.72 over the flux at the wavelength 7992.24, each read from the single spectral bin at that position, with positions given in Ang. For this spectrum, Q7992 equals -1.9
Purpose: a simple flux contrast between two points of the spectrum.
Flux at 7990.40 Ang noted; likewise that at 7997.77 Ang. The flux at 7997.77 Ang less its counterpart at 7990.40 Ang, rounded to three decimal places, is 0.035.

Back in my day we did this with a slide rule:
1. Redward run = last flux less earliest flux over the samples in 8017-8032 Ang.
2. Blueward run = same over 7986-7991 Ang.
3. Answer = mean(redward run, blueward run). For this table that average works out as -0.017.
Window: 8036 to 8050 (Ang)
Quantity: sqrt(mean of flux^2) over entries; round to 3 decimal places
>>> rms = 0.649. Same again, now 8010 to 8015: 0.649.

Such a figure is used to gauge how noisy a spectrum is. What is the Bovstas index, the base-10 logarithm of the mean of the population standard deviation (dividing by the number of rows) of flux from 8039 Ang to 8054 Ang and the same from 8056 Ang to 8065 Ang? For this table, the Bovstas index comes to -1.68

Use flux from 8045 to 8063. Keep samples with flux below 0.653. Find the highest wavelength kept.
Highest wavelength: 8062.48 Ang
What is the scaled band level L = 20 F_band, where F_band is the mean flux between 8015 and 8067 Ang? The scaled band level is 13.0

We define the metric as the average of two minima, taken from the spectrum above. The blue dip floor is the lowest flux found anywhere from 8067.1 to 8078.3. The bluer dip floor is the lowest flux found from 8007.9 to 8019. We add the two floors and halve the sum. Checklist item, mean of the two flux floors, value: 0.63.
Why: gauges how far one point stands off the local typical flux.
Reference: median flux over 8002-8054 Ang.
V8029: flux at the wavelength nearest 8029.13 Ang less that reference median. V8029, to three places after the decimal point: 0.018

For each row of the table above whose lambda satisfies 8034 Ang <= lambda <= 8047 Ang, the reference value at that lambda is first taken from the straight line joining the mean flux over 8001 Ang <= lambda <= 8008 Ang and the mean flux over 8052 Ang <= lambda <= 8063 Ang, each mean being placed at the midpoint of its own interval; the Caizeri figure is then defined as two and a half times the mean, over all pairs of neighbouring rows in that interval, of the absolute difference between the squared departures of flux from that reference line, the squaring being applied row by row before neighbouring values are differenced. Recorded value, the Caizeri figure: 0.0026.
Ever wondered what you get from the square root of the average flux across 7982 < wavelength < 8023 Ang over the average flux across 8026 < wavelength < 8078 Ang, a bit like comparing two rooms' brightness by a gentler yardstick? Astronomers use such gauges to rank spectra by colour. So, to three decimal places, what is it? 0.992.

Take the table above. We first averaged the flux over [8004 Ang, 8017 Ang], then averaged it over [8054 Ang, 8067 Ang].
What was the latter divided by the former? 1.03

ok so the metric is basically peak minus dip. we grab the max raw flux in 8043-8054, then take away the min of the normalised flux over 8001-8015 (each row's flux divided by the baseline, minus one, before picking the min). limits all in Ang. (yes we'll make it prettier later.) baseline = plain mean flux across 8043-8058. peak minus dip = 0.723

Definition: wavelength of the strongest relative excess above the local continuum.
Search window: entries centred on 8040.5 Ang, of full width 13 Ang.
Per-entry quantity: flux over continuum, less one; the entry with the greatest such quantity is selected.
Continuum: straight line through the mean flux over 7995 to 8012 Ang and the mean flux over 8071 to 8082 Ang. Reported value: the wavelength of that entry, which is 8042.08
